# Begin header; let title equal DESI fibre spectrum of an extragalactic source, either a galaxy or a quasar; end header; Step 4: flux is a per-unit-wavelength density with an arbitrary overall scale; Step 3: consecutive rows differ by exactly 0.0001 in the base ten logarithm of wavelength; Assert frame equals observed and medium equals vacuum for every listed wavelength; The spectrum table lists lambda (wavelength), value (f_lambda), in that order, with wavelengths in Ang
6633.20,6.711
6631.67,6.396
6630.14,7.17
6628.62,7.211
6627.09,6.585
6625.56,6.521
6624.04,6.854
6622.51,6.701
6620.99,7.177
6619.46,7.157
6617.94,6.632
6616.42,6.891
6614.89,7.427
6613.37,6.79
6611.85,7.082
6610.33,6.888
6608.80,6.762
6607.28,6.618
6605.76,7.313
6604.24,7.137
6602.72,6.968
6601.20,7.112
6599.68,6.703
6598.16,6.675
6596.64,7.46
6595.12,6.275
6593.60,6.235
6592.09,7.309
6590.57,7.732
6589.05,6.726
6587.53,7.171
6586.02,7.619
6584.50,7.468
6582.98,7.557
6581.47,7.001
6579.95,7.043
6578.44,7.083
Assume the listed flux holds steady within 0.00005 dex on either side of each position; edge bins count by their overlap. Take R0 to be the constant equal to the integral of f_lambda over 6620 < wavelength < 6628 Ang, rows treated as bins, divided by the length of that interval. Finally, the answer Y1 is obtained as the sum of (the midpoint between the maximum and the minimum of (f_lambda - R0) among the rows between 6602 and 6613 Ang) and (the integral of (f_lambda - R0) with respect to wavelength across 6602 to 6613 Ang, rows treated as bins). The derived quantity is 2.2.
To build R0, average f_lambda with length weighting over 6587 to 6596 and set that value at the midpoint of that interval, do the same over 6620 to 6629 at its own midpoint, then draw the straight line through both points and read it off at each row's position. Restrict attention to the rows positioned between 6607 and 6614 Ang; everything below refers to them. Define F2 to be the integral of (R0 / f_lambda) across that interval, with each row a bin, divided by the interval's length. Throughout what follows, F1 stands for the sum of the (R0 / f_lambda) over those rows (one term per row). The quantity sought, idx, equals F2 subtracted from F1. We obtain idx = 4.0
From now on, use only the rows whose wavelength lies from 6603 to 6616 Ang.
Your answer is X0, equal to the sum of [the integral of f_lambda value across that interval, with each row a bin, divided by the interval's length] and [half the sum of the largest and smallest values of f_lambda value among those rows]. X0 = 14.0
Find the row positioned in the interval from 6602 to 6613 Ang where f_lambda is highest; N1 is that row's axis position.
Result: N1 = 6605.76 Ang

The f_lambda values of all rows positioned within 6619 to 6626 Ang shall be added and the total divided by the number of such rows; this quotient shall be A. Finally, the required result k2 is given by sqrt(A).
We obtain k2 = 2.62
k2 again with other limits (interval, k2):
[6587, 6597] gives 2.64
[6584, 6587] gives 2.75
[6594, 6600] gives 2.60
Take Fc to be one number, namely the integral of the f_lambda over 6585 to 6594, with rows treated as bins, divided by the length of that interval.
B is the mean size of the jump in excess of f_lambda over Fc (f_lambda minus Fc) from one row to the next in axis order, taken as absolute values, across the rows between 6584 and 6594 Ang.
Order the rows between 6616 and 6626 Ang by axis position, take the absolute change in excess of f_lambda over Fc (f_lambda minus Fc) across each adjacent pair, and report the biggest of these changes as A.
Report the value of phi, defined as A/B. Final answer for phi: 0.89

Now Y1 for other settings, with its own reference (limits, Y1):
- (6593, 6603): 0.0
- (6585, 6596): 2.9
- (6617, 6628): 0.4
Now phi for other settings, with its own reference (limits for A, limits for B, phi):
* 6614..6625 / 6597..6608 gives 1.98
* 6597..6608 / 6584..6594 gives 1.18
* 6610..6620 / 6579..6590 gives 2.21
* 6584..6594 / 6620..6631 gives 3.81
